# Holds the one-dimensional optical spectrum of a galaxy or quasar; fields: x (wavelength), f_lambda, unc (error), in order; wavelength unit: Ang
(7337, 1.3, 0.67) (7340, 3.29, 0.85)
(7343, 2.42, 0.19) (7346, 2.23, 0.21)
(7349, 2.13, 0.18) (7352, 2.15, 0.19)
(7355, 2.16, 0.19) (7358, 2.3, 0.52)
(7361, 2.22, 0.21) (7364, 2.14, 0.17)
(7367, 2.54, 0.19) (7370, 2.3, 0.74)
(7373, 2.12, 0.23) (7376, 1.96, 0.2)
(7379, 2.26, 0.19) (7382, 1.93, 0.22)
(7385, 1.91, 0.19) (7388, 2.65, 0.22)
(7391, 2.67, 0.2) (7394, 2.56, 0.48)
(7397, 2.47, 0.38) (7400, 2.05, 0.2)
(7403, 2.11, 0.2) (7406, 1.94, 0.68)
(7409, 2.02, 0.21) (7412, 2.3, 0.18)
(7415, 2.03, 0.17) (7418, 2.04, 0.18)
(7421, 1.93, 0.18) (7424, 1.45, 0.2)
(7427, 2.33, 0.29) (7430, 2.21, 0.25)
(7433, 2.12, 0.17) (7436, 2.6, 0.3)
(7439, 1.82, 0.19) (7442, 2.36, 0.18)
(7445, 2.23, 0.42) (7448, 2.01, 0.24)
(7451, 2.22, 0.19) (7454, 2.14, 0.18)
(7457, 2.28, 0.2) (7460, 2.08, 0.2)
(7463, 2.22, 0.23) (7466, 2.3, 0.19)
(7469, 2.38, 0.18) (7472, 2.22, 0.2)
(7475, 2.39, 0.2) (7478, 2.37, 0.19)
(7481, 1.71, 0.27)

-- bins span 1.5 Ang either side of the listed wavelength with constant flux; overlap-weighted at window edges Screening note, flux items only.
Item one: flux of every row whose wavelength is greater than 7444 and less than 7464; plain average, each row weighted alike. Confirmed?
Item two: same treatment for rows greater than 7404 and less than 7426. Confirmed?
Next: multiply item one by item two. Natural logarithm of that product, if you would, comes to 1.45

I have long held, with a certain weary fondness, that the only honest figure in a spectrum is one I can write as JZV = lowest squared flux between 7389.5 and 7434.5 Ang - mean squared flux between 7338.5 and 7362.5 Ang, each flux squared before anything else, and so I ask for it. -3.6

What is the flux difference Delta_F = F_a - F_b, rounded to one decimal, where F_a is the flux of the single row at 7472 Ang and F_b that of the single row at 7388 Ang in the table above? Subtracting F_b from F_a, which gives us -0.4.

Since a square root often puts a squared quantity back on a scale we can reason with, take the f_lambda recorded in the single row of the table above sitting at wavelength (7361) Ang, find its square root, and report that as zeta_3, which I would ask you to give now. 1.49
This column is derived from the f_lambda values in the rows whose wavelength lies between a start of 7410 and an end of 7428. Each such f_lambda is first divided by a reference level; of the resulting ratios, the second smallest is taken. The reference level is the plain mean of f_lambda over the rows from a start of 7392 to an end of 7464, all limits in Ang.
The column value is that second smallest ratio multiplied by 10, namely 9.0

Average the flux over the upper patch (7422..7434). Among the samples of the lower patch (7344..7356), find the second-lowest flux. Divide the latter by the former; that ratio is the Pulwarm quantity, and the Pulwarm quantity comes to 1.06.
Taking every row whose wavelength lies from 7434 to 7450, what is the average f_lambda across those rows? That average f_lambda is 2.20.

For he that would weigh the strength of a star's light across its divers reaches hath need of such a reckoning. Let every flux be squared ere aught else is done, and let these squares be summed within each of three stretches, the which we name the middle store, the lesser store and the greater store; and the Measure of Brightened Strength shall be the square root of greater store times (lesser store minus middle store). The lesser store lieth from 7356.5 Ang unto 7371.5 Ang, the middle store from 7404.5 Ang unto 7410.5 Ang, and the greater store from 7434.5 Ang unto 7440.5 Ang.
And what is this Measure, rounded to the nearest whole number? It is 14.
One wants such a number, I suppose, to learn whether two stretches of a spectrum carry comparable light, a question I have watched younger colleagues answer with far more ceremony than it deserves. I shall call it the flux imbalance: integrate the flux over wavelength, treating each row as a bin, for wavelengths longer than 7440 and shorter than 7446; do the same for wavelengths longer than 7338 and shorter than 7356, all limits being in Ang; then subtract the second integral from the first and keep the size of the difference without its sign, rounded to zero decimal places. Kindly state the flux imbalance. 29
